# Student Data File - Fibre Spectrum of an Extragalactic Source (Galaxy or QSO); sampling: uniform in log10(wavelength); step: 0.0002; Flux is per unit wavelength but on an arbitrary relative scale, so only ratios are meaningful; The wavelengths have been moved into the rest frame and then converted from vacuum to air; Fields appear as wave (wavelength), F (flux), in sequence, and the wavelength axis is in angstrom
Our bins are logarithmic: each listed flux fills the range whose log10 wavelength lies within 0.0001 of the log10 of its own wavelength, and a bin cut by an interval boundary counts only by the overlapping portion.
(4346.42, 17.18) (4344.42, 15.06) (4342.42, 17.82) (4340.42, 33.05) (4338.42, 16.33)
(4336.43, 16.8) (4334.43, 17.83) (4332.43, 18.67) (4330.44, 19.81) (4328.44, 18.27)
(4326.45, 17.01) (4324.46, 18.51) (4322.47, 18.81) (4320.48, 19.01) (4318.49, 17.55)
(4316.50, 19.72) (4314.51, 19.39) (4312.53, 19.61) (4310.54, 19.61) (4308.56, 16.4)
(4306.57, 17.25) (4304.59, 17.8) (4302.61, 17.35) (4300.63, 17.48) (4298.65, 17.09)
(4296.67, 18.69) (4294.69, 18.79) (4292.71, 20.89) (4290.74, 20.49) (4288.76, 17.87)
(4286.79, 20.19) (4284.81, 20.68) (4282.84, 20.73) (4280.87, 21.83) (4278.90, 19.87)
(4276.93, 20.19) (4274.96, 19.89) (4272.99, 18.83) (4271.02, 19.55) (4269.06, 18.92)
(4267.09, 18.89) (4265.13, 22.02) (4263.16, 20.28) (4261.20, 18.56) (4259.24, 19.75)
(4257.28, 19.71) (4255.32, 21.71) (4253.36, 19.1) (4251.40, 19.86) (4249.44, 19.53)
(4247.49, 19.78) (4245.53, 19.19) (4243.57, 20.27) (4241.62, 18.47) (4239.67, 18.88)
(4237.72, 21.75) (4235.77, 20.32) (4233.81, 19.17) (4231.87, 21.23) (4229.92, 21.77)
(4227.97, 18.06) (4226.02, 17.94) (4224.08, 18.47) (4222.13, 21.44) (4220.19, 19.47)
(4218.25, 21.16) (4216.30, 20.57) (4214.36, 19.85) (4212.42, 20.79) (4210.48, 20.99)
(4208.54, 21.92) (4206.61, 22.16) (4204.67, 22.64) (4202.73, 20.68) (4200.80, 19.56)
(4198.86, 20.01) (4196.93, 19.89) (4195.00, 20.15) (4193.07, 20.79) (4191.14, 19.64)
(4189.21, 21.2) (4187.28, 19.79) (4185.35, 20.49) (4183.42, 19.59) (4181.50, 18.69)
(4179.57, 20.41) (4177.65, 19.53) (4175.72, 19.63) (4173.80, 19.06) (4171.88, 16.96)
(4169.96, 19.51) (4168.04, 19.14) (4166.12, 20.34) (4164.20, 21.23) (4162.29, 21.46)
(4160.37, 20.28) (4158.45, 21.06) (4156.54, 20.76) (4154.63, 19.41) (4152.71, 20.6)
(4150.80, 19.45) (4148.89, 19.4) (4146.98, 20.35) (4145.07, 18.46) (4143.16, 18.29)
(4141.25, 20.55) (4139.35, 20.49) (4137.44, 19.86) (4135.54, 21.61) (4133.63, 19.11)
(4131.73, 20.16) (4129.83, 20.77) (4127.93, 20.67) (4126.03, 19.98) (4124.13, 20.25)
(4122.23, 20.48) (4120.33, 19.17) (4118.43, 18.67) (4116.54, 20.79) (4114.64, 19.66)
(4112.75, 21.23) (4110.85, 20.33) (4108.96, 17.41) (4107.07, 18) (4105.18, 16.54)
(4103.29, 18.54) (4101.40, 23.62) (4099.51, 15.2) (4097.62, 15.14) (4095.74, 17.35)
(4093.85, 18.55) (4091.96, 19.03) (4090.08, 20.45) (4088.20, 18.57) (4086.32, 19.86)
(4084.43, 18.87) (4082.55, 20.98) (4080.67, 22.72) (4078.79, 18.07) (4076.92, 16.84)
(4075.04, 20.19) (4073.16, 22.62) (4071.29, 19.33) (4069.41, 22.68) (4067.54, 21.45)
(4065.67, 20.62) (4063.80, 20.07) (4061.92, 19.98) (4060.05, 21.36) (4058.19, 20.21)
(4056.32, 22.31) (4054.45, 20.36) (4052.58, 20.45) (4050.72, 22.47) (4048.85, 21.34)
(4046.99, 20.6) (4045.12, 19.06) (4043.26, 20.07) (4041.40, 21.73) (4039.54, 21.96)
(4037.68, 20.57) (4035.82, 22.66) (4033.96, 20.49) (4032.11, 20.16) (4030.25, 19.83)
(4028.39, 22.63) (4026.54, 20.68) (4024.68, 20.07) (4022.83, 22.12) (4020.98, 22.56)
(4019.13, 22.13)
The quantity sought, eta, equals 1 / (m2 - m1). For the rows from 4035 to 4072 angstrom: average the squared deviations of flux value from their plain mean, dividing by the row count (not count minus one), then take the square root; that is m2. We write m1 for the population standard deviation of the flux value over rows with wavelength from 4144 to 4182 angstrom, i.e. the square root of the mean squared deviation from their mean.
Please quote 65.8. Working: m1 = 1.0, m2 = 1.1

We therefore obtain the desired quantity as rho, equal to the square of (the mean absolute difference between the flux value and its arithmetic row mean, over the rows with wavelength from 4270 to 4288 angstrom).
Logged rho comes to 0.3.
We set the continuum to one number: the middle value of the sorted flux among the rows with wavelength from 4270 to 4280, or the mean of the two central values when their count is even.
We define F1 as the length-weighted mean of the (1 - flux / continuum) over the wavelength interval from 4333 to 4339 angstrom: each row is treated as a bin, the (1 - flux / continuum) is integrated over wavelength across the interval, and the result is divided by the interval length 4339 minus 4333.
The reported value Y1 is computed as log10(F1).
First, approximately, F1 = 0.137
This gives -0.9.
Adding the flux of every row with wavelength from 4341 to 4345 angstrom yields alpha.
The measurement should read 32.9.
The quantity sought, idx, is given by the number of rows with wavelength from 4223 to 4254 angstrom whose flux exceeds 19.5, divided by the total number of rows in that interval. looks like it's 0.50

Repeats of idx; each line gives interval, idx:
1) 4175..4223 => 0.92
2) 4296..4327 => 0.19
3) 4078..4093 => 0.50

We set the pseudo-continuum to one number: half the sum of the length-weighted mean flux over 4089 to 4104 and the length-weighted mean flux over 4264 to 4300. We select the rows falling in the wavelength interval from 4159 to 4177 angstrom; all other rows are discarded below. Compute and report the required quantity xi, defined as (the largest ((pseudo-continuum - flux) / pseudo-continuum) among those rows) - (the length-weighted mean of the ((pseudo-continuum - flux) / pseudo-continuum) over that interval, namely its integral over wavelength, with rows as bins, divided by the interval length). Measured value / 0.147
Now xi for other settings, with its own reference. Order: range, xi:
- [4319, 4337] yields 0.079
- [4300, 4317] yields 0.098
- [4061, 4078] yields 0.186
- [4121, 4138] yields 0.063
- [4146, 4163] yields 0.047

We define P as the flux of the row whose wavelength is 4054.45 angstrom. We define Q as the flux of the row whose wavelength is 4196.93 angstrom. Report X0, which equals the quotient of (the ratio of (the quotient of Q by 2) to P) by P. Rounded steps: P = 20.36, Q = 19.89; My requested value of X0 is 0.024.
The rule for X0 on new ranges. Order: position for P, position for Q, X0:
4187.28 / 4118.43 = 0.024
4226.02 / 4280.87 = 0.034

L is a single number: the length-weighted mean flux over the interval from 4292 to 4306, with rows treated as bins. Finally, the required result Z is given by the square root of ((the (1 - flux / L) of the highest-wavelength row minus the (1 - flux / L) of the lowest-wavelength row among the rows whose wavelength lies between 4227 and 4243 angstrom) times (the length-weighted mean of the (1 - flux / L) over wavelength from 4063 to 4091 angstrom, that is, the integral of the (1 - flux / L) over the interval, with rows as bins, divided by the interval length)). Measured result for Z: 0.050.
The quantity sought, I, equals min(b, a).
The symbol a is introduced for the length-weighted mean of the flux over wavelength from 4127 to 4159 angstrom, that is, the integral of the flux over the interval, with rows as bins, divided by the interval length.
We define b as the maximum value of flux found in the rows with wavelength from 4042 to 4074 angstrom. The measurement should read 20.1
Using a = 20.1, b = 22.68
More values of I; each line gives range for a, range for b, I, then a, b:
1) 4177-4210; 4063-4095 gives 20.4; 20.4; 22.72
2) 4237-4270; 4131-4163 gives 19.8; 19.8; 21.61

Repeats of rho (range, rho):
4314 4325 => 0.3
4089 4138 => 2.2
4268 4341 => 2.3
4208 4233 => 1.4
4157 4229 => 0.9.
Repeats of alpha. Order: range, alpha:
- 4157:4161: 41.3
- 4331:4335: 36.5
